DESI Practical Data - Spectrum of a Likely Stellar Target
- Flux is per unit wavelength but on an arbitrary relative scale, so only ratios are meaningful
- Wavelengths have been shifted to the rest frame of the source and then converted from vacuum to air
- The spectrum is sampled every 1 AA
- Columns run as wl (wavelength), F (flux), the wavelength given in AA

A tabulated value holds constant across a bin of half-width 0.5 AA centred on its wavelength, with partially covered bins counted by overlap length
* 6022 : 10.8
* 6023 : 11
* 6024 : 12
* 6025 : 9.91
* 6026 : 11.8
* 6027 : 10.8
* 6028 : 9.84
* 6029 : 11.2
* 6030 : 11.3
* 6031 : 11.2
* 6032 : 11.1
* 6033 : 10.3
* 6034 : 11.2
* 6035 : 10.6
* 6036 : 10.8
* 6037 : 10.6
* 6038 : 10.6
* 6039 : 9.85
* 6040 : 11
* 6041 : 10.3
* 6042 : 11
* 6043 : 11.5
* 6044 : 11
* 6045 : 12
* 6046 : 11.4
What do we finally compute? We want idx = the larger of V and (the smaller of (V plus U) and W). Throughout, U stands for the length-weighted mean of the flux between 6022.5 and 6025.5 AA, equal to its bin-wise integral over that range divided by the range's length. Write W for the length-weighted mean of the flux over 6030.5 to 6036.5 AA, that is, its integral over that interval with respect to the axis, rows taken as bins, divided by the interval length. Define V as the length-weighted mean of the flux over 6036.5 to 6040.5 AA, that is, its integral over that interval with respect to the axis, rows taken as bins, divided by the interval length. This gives 10.87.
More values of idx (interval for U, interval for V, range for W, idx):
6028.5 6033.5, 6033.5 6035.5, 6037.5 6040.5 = 10.90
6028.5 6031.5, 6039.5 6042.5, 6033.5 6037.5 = 10.80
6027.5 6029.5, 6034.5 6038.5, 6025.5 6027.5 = 11.30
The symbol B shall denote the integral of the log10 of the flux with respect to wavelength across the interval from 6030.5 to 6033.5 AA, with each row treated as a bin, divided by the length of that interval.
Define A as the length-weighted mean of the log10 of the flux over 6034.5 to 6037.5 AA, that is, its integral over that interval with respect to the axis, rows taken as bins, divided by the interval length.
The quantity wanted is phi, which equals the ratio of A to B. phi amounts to 0.992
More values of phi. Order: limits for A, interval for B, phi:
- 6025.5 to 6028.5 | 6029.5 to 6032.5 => 0.984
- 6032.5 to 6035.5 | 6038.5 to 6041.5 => 1.013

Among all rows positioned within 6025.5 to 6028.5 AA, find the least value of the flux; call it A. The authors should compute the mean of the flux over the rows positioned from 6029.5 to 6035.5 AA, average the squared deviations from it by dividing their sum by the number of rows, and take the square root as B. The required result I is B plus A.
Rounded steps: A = 9.84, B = 0.37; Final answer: 10.2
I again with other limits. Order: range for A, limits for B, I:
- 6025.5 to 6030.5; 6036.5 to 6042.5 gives 10.2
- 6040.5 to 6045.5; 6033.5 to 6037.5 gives 10.5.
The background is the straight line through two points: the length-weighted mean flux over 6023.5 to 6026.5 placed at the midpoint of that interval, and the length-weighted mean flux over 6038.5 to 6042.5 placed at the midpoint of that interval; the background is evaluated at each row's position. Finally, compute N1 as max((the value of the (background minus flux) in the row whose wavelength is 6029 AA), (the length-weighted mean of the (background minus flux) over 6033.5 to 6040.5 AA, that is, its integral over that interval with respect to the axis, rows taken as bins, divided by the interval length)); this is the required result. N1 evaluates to 0.03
